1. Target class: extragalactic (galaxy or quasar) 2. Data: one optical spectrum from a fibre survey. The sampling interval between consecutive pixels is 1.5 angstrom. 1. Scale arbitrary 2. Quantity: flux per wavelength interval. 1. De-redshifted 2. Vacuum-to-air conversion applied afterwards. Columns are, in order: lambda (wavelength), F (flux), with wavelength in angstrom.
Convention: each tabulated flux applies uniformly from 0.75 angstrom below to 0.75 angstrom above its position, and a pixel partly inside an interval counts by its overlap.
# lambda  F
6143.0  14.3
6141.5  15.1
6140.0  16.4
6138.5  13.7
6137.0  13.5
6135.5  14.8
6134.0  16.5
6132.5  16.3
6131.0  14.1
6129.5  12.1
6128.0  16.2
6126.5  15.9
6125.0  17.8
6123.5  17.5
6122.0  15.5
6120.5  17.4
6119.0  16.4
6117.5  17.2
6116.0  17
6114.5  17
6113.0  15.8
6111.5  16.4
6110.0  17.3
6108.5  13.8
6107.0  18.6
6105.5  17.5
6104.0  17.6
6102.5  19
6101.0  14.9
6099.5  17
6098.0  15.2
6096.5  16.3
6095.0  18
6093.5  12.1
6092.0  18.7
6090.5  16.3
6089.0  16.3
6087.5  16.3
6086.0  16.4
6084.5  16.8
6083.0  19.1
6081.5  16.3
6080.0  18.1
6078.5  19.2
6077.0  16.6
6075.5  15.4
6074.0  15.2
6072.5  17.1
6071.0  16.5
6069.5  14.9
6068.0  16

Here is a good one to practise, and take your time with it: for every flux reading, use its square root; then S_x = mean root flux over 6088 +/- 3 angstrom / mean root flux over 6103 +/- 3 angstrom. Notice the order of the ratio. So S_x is 0.97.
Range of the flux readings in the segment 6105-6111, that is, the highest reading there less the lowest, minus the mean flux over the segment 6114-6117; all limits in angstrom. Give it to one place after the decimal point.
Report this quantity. -12.2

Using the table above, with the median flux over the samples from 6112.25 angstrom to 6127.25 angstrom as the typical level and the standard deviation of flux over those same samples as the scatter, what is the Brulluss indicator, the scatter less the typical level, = -16.2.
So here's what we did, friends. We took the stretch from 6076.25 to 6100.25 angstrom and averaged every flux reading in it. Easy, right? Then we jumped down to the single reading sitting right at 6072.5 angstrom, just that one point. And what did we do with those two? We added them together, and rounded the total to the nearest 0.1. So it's 33.9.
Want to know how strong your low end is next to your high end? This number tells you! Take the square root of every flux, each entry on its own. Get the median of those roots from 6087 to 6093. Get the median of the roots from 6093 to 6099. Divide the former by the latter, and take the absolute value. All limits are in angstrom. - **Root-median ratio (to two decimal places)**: 1.02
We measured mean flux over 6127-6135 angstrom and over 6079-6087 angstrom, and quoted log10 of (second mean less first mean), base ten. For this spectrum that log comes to 0.4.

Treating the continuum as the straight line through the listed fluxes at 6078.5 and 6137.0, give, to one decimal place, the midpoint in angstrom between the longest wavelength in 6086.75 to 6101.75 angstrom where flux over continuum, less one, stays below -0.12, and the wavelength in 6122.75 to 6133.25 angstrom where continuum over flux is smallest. 6113.0 angstrom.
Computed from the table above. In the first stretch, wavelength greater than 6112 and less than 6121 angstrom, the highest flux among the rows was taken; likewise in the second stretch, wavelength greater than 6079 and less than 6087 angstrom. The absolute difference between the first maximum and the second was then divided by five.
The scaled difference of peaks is 0.34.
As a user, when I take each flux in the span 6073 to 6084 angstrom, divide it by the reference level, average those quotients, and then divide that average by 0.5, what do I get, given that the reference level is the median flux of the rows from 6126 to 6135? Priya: 2.13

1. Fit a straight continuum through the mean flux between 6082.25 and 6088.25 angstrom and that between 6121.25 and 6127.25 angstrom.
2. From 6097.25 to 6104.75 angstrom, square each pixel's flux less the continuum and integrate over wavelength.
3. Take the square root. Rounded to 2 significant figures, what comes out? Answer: 4.3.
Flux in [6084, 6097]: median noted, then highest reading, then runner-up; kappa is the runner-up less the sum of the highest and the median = -17.0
